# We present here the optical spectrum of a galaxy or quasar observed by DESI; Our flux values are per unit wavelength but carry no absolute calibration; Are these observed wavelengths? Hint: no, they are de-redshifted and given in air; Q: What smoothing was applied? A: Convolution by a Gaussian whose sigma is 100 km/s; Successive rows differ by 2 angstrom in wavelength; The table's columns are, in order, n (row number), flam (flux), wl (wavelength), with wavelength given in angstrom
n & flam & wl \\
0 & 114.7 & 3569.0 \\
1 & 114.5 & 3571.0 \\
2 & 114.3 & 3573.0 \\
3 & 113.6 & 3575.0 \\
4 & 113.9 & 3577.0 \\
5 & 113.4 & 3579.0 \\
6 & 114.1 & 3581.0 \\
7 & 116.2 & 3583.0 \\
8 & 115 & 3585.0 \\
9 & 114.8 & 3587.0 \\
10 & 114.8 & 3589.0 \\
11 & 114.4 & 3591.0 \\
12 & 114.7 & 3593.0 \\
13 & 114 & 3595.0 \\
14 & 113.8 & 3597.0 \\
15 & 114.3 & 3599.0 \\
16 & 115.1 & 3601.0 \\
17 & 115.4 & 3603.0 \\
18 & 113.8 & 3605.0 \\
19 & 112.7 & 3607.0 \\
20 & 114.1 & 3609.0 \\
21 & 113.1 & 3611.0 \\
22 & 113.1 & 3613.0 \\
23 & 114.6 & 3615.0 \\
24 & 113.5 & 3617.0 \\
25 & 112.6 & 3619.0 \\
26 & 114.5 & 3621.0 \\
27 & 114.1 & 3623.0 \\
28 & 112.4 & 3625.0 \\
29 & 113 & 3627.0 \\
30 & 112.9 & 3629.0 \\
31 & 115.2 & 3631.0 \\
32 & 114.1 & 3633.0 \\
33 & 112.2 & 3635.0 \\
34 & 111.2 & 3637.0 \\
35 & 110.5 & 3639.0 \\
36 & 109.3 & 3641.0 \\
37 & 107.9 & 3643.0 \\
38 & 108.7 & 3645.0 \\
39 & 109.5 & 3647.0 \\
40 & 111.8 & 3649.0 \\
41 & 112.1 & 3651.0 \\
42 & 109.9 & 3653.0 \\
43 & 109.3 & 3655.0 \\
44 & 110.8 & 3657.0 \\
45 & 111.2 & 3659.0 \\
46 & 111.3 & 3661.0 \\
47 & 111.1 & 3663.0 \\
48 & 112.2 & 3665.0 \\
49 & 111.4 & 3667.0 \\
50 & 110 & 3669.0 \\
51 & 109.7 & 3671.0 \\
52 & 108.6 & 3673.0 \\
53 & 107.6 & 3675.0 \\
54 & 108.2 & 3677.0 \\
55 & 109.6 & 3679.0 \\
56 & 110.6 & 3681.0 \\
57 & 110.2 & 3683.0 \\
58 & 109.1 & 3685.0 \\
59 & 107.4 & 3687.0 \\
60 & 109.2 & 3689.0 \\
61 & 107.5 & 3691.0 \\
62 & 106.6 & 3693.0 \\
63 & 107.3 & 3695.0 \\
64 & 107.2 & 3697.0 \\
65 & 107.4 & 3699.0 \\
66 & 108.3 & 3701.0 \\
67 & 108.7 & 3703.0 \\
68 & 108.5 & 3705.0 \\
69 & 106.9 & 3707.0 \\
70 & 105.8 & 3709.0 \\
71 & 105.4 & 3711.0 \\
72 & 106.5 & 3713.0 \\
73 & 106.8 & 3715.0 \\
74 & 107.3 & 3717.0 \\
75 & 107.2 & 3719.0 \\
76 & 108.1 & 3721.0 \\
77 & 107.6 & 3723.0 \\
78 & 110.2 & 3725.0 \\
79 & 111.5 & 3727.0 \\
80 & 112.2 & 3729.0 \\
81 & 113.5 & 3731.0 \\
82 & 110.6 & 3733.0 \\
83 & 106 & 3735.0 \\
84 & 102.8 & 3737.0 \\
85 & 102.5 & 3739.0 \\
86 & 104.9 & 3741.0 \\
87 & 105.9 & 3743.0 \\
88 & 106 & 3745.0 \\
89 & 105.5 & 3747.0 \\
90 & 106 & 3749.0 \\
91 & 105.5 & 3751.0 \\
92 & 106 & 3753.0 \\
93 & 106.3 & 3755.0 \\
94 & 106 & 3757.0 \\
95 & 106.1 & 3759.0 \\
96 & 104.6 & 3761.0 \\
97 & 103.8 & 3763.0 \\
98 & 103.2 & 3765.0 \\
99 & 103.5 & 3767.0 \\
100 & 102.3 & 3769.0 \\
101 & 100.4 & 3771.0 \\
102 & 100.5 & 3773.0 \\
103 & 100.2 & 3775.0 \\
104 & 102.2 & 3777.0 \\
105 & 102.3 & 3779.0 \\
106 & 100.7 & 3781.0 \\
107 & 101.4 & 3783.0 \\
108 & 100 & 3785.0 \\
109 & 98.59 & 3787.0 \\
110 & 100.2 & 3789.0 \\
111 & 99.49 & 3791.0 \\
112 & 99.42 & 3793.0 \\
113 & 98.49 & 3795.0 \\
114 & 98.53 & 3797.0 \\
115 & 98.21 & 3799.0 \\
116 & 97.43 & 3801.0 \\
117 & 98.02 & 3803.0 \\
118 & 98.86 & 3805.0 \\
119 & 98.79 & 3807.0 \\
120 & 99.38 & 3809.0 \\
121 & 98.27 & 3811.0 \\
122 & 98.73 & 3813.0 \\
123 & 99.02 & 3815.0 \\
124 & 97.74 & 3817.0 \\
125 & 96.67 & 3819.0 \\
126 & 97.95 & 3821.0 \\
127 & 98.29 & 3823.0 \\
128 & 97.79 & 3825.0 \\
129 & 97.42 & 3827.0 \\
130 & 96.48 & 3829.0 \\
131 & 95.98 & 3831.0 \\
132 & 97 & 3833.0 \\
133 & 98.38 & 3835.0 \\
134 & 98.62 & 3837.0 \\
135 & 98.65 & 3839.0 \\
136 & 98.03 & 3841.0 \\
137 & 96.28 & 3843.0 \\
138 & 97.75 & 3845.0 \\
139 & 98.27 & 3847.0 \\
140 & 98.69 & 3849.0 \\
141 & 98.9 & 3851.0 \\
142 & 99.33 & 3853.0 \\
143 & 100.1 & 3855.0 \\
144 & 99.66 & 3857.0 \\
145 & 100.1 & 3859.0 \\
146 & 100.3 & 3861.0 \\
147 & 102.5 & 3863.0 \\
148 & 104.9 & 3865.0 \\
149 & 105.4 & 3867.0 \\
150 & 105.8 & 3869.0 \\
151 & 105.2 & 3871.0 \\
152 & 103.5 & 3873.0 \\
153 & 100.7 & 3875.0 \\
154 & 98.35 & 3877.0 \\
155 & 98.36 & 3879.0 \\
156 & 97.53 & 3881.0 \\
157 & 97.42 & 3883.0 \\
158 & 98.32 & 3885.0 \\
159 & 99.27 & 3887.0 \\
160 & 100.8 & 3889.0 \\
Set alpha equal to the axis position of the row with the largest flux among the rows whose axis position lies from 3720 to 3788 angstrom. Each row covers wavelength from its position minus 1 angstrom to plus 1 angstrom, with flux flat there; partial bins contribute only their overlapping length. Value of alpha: 3731.0 angstrom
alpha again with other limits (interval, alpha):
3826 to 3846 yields 3839.0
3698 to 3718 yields 3703.0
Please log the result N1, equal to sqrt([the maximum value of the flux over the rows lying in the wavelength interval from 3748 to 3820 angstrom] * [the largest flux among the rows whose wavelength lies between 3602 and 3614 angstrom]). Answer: 110.8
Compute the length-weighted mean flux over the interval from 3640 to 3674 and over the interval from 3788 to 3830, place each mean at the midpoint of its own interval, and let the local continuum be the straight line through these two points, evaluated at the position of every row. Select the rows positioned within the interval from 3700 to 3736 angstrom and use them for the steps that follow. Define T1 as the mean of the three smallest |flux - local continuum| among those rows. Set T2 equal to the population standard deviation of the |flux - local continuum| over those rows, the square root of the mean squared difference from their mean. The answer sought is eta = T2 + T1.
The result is 3.1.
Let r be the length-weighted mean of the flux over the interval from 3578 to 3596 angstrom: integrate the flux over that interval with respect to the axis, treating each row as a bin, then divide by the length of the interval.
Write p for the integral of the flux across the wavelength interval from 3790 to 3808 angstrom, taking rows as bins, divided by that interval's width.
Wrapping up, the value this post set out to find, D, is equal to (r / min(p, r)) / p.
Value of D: 0.0118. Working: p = 99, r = 115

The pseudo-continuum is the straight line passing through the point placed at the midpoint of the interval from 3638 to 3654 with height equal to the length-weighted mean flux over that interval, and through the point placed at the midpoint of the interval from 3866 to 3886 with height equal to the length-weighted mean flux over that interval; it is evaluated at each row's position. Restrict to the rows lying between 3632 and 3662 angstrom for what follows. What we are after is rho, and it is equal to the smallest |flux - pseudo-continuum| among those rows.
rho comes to 0.2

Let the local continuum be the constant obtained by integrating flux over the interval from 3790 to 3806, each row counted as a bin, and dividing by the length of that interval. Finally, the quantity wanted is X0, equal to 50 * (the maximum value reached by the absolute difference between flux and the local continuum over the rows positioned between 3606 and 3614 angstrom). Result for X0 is 777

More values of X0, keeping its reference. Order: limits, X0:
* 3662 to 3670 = 682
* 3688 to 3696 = 532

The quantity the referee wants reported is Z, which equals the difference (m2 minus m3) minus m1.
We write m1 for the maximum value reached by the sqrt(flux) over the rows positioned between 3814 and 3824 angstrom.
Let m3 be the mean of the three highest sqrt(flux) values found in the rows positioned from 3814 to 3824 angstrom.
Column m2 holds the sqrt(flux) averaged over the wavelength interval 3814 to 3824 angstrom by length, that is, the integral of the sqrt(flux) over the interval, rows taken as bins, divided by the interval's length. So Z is -10.0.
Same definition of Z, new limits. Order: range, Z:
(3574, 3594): -10.8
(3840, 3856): -10.1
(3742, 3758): -10.3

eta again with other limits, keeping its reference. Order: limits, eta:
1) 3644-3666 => 1.3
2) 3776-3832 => 0.5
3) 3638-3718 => 0.8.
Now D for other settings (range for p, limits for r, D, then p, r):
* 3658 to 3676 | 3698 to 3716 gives 0.0091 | 110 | 107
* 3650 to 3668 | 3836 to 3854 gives 0.0090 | 111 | 98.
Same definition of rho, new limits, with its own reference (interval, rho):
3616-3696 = 0.2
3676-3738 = 0.1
